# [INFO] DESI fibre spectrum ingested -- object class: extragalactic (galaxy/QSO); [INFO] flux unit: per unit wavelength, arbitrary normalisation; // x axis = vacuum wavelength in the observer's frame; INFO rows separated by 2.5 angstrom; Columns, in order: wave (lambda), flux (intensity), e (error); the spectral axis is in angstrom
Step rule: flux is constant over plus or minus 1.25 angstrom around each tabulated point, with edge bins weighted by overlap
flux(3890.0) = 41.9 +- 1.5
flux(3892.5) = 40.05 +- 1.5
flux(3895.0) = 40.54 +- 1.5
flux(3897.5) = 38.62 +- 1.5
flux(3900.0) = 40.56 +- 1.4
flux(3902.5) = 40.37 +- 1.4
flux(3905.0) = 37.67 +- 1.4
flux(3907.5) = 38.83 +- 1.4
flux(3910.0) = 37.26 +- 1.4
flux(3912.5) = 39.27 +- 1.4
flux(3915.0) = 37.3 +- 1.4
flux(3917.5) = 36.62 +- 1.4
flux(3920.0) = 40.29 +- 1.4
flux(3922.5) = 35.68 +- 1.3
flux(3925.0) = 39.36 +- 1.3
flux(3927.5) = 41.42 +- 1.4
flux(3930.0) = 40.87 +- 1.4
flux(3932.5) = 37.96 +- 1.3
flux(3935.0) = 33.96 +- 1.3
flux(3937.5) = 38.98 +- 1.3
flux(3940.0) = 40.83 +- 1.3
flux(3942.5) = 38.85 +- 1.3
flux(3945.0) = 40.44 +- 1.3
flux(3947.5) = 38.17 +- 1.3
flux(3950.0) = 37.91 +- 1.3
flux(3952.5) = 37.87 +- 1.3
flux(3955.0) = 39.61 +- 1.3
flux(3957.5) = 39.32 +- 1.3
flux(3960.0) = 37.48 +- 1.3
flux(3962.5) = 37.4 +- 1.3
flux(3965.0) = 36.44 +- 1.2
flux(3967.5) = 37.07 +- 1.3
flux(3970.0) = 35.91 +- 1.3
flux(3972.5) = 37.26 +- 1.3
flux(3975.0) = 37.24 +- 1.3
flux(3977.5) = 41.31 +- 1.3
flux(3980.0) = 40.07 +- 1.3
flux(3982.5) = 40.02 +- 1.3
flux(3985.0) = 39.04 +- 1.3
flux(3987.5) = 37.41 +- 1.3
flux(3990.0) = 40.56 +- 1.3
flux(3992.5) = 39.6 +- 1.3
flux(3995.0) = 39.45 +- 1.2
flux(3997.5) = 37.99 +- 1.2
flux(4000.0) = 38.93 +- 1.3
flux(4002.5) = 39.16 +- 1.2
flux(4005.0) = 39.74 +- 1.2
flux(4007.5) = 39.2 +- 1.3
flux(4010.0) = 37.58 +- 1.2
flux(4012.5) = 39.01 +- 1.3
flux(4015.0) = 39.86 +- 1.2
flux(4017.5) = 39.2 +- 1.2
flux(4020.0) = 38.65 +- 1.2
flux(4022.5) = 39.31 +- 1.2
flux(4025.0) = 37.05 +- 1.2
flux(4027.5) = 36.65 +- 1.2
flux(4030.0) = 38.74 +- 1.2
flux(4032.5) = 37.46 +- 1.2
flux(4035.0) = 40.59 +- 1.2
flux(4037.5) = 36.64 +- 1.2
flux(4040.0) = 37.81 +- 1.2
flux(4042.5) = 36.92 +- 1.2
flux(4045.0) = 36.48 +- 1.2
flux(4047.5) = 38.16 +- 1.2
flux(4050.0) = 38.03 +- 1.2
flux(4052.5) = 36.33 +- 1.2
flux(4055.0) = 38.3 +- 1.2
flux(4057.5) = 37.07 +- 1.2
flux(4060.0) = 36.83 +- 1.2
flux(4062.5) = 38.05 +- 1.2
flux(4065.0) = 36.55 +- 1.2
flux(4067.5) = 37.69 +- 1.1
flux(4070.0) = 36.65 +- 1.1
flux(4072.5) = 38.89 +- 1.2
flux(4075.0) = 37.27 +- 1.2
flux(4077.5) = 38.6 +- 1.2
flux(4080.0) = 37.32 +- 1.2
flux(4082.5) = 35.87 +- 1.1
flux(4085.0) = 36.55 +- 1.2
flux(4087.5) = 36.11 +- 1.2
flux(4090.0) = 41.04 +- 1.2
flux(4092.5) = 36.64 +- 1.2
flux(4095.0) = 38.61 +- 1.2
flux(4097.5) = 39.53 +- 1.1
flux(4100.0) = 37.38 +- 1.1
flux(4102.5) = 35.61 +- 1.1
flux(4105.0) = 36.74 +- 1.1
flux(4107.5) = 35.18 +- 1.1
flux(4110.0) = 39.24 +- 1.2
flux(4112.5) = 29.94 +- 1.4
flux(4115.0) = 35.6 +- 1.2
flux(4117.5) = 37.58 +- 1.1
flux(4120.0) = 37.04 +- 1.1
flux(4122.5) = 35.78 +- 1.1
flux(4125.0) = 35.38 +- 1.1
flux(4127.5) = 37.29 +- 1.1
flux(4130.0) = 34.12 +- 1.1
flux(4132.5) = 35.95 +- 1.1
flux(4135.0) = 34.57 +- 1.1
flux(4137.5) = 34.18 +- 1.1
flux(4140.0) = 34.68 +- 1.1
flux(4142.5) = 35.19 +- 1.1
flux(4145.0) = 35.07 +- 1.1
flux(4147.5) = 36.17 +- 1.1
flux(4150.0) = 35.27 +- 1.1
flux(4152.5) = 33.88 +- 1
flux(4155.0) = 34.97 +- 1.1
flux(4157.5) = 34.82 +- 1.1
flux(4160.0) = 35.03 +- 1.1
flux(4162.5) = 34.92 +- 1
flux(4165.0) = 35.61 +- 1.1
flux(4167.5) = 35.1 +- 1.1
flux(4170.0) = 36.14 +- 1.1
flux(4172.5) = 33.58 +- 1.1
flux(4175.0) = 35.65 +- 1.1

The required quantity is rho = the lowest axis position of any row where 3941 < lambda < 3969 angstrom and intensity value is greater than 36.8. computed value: 3942.5 angstrom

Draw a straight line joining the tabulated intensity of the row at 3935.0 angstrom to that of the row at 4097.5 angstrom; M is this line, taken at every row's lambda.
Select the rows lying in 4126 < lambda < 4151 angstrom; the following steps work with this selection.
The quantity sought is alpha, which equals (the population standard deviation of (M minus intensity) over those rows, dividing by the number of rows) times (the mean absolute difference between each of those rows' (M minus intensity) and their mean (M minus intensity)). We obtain 0.8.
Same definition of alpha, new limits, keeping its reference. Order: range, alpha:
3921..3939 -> 5.3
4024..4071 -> 1.1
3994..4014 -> 0.4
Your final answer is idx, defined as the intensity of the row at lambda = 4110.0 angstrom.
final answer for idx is 39.24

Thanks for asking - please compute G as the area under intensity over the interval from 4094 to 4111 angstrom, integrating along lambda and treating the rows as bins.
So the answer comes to 636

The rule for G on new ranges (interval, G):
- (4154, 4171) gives 599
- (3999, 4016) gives 664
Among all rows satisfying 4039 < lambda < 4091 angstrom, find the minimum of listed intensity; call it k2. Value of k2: 35.87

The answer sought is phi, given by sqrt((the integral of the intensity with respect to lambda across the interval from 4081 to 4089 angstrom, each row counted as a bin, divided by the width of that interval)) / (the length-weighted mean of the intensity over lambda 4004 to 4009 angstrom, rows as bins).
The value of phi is 0.153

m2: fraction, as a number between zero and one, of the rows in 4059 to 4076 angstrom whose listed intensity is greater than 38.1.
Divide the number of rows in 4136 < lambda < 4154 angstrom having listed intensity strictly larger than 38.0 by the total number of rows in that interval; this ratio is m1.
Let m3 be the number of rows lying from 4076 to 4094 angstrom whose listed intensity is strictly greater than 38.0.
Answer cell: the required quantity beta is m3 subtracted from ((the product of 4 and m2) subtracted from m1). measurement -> -3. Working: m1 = 0.00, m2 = 0.14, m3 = 2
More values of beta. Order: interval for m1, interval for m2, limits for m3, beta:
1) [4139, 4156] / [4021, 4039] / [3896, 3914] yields -7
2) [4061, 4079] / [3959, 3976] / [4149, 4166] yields 0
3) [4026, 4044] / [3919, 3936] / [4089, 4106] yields -5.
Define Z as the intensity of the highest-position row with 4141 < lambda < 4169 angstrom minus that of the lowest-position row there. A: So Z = -0.1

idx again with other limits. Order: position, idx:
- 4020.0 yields 38.65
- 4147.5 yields 36.17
